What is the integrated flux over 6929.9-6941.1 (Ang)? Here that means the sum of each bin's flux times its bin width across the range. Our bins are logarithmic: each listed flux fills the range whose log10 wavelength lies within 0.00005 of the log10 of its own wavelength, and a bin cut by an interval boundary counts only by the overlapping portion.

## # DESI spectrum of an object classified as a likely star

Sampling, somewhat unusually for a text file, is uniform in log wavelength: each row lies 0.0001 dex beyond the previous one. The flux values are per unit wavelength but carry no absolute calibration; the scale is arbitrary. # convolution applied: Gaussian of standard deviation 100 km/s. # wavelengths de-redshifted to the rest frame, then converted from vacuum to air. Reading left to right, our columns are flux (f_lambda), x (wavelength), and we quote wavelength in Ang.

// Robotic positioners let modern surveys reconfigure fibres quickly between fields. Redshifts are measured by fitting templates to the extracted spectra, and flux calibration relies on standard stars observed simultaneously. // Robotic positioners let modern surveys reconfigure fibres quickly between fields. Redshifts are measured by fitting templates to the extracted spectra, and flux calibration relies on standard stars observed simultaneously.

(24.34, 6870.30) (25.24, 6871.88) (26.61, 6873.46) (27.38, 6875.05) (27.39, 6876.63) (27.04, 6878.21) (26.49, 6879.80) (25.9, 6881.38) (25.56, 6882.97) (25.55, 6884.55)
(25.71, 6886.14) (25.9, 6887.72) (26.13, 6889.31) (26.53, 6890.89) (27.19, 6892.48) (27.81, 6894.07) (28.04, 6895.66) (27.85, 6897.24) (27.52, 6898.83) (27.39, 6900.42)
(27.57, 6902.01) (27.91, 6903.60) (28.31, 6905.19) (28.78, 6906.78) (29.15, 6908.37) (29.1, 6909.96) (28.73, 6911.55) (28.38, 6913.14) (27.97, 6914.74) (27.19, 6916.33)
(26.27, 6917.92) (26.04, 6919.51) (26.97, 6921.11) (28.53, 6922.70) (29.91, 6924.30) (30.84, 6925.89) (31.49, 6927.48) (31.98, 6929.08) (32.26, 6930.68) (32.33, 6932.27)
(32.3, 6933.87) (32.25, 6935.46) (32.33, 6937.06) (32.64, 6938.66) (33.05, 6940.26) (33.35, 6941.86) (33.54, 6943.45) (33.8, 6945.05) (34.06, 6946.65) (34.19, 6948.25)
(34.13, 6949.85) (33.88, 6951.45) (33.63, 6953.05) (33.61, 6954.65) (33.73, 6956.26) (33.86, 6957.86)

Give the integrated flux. 363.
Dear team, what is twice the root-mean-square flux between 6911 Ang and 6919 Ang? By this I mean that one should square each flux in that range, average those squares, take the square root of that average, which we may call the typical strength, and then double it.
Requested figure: 55.4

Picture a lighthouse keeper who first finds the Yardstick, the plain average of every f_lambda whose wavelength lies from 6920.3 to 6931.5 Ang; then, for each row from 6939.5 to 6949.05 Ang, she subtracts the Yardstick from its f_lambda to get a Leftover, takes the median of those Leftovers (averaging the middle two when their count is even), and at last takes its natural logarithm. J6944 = 1.2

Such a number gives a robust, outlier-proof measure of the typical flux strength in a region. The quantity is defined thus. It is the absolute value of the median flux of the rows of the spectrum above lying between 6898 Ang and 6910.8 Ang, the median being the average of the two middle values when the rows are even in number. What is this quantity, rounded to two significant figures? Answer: 28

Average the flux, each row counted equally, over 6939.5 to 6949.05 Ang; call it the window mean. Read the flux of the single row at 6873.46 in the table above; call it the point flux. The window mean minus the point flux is 7.1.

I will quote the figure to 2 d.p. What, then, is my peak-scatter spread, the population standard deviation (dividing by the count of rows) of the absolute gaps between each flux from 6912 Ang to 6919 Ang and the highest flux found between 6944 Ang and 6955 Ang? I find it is 0.81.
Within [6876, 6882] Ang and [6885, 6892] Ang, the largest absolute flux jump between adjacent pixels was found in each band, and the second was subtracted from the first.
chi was 0.2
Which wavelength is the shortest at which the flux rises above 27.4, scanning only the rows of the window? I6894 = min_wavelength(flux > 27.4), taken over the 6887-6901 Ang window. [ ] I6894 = 6894.07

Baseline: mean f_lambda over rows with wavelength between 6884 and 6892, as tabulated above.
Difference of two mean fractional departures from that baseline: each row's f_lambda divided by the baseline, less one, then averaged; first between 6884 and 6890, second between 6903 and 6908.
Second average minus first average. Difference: 0.10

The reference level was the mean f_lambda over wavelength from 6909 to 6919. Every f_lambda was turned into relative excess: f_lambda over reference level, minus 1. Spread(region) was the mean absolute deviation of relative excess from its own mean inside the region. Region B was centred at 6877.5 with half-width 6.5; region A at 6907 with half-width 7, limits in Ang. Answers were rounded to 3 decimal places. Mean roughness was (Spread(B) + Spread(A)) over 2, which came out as 0.021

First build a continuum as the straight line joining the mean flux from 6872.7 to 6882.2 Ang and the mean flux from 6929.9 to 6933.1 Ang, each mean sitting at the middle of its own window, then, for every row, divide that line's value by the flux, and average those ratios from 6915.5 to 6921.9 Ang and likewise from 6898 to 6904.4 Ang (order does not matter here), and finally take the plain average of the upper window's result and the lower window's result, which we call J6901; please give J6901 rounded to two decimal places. 1.11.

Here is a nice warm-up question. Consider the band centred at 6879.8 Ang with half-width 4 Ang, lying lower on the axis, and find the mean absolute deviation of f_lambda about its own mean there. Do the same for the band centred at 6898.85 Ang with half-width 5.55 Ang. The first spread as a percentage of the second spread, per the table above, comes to 298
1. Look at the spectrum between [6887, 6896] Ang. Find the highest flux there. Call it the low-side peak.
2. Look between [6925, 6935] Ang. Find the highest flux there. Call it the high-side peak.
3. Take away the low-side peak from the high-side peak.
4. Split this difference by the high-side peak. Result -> 0.133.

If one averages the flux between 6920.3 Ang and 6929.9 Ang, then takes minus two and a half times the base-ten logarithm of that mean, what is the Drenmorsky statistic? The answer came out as -3.69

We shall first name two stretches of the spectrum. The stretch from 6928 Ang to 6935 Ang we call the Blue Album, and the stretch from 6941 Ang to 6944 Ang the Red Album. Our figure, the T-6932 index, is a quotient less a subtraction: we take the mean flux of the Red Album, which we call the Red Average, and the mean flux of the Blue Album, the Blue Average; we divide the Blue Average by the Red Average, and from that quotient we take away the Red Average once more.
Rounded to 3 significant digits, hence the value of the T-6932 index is -32.5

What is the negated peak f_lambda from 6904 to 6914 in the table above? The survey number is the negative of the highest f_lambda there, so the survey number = -29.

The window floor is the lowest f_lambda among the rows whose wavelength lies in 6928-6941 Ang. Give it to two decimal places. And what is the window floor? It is 31.98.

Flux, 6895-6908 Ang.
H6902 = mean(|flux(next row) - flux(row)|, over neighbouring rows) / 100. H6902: 0.0029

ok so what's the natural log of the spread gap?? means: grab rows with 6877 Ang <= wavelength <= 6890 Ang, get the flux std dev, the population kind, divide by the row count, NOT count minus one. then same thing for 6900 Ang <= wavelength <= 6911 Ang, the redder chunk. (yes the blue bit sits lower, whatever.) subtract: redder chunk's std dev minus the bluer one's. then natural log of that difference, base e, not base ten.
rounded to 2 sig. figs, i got -1.7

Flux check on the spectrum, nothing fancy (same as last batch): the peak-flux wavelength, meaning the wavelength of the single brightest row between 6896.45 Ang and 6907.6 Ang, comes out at 6906.78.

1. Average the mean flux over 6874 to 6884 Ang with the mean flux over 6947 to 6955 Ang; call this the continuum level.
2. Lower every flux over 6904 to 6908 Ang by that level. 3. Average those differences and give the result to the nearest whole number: -2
